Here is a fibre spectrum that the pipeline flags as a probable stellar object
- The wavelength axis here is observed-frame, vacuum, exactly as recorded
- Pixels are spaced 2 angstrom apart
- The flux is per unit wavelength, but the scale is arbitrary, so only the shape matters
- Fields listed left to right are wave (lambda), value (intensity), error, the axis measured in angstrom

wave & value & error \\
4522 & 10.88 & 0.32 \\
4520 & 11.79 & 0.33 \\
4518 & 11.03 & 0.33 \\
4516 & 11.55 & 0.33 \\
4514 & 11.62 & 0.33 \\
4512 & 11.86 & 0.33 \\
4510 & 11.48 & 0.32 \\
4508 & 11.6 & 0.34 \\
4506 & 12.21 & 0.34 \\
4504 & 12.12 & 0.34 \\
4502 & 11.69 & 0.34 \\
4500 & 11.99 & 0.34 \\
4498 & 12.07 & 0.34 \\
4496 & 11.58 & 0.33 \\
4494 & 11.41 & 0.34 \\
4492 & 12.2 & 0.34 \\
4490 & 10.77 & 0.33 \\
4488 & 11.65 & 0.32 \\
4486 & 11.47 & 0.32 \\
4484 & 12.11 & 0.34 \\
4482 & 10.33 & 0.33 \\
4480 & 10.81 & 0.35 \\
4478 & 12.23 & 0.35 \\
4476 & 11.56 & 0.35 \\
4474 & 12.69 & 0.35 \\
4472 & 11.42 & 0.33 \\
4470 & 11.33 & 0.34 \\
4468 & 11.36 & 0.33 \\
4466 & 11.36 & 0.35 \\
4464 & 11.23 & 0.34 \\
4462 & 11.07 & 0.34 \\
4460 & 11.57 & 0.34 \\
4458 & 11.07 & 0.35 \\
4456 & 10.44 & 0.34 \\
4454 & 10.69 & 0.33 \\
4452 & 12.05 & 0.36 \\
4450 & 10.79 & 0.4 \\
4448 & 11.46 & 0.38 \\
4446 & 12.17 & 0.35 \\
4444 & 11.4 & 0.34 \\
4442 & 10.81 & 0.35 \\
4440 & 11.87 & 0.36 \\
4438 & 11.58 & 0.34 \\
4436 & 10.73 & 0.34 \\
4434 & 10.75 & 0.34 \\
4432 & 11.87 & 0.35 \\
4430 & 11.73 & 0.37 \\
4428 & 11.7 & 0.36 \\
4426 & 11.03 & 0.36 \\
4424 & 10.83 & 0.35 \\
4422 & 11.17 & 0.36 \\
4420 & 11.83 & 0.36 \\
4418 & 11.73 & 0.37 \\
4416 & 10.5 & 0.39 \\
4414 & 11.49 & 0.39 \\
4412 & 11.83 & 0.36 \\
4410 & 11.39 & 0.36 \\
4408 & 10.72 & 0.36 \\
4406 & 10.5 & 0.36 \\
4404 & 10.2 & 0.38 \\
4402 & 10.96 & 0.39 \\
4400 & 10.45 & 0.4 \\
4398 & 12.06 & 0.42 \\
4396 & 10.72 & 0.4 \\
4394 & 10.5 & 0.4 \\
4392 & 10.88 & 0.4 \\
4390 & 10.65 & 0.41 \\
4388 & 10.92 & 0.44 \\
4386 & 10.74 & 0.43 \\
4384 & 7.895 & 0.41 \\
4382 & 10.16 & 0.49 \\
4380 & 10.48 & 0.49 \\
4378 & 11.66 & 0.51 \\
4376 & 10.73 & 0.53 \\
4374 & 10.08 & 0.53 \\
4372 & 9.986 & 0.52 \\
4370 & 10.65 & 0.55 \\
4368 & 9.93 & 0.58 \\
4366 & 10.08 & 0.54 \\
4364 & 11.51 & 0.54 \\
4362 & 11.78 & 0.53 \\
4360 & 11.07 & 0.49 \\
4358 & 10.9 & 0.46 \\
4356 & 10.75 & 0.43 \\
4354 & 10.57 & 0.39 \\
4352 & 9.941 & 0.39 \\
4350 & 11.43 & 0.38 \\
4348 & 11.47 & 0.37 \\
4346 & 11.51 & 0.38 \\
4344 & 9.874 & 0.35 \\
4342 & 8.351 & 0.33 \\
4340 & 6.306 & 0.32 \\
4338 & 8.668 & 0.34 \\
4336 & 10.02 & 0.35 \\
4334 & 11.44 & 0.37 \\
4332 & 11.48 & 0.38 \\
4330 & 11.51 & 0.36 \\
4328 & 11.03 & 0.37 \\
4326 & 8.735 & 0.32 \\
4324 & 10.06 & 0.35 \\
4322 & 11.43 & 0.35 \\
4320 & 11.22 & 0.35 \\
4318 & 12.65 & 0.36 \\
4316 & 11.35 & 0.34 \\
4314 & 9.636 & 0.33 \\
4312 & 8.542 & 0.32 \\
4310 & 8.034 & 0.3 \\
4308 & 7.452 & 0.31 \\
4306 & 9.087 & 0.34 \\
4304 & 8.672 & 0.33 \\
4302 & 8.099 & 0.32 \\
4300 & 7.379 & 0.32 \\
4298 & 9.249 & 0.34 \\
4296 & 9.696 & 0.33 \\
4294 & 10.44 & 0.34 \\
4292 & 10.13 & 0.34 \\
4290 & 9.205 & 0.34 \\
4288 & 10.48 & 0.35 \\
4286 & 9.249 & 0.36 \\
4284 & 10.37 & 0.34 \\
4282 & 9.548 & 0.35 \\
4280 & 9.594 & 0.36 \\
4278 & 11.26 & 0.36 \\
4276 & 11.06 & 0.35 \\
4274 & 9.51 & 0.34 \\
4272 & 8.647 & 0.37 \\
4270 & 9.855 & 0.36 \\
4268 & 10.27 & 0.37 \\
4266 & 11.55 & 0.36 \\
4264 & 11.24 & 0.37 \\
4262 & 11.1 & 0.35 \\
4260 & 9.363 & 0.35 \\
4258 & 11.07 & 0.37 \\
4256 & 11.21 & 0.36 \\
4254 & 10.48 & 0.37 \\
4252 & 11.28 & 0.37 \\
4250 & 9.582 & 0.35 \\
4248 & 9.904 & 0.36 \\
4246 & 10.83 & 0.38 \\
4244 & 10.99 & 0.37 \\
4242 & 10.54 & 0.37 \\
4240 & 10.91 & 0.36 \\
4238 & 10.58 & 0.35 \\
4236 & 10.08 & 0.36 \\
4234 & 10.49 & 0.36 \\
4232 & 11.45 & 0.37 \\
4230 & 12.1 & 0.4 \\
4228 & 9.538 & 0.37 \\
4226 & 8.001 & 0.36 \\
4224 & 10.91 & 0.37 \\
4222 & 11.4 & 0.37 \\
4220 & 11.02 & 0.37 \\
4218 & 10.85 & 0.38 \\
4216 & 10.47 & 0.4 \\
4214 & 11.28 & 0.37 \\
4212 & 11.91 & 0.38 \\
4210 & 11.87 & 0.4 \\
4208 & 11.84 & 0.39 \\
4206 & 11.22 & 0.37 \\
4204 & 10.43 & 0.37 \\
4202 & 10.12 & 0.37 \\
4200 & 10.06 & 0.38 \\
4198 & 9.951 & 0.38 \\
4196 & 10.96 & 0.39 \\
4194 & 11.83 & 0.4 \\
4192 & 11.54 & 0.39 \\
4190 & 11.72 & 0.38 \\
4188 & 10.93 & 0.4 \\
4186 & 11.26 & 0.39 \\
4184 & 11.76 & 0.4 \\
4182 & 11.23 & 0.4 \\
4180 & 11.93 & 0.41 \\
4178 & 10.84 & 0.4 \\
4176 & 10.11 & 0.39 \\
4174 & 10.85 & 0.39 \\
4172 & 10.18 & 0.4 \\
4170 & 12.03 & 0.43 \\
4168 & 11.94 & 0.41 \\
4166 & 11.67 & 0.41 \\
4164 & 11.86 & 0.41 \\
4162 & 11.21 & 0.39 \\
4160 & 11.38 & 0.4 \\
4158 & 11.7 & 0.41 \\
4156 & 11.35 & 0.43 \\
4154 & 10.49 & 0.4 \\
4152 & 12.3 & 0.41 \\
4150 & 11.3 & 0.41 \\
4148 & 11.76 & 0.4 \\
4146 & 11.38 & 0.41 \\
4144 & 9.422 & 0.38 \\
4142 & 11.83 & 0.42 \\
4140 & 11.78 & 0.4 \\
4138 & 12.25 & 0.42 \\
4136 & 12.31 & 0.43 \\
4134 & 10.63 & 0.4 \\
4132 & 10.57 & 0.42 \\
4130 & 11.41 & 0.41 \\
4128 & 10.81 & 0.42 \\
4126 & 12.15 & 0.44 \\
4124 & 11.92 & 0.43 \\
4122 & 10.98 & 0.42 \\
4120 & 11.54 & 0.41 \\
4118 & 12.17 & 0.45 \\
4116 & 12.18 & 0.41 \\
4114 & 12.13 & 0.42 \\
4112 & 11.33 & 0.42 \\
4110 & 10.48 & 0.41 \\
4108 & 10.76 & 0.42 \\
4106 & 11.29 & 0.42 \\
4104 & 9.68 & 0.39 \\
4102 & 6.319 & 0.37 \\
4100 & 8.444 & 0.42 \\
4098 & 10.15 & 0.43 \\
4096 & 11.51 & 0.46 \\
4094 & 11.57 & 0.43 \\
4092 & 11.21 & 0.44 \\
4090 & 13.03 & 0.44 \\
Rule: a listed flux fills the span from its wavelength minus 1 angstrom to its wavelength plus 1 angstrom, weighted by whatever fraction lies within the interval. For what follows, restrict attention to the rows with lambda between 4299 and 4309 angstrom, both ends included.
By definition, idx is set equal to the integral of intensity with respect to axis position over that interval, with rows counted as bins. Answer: 81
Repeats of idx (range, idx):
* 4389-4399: 110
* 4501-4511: 118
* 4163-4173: 115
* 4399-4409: 106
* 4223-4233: 104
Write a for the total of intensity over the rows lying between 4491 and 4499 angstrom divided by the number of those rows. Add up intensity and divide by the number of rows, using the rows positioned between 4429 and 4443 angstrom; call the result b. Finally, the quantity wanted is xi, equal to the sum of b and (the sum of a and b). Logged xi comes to 34.5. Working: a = 11.8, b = 11.3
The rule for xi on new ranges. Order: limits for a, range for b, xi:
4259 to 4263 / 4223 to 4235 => 31.1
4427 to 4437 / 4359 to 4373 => 32.8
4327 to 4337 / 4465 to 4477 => 34.3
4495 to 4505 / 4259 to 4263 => 32.4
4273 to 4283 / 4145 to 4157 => 33.1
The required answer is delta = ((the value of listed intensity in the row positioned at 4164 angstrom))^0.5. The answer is 3.44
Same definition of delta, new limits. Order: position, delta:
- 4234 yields 3.24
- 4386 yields 3.28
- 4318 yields 3.56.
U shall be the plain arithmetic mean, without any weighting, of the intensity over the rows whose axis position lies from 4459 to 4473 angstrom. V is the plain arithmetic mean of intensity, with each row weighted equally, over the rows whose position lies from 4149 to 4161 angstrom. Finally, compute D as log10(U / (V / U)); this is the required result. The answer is 1.05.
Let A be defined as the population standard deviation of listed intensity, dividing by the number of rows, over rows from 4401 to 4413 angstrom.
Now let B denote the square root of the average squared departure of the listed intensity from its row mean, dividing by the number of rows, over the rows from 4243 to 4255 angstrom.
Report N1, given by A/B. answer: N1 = 0.91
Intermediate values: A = 0.55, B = 0.60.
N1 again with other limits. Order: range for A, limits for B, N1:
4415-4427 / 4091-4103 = 0.25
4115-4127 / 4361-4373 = 0.59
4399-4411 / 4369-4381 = 0.70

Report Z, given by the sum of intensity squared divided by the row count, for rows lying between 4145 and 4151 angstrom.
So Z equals 132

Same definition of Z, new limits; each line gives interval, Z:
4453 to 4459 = 115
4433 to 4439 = 122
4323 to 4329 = 100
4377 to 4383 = 116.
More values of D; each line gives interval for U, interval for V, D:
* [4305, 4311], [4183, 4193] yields 0.77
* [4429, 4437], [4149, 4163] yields 1.05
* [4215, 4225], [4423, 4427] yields 1.04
